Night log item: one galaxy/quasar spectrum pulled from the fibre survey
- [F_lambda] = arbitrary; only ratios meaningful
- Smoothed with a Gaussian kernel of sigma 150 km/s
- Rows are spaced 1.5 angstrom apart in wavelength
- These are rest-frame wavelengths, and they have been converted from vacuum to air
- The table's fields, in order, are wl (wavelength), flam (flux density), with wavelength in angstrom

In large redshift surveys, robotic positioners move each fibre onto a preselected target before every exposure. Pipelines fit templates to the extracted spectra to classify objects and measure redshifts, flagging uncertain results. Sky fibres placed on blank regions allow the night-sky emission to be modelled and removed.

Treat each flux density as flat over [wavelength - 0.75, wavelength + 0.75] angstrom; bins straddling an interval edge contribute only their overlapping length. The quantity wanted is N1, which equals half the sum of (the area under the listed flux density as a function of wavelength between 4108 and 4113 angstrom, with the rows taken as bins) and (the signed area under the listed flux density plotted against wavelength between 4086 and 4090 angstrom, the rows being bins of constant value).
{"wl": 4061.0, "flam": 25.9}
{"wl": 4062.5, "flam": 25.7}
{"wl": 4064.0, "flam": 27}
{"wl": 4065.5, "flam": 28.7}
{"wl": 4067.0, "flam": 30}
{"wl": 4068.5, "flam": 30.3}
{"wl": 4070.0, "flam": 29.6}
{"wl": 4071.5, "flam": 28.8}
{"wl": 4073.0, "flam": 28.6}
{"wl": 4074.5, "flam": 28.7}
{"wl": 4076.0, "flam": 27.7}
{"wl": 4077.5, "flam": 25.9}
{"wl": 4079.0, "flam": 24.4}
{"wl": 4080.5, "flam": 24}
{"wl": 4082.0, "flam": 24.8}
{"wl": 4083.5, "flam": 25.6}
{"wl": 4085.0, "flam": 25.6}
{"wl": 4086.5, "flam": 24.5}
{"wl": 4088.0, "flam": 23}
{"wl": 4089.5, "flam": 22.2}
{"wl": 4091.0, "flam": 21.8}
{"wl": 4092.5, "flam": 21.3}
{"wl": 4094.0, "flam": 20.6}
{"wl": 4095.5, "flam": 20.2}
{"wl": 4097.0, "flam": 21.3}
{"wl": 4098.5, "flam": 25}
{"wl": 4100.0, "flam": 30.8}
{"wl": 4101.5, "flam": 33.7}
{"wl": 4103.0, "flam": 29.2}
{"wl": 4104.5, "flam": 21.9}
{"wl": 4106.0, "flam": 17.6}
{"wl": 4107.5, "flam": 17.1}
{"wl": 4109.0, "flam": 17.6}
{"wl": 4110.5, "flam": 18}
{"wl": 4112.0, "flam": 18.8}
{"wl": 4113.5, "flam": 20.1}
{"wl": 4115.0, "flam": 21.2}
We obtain 92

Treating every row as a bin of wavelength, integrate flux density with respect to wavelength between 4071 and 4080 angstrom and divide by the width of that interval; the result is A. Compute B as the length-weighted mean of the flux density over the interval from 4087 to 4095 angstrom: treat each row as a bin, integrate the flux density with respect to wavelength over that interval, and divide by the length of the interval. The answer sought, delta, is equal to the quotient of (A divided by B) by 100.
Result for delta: 0.0125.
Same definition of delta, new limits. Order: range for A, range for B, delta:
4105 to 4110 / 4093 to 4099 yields 0.0082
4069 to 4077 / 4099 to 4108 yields 0.0113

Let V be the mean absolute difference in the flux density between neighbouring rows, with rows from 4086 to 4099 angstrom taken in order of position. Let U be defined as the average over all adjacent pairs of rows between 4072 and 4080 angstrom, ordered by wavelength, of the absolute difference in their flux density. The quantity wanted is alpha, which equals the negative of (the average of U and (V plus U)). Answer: -1.7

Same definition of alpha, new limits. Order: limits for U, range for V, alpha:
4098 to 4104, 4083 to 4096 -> -4.7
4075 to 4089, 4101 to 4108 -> -3.1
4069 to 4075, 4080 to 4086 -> -0.6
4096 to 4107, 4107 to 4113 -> -5.0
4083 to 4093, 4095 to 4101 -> -2.5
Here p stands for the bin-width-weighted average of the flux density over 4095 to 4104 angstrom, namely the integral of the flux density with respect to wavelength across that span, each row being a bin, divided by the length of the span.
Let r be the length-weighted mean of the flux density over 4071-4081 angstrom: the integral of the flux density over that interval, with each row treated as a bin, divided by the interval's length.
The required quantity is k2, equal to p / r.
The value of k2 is 0.99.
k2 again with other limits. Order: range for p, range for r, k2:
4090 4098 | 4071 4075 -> 0.74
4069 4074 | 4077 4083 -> 1.17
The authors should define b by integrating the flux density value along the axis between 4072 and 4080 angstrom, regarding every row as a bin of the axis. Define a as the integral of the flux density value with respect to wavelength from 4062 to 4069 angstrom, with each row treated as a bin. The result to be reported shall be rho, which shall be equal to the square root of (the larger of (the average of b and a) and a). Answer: 14.4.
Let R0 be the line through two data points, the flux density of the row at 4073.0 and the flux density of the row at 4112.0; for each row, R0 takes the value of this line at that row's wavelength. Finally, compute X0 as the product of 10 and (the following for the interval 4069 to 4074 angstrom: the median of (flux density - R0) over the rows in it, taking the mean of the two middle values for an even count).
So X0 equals 0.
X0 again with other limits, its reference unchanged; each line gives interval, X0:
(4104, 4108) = -27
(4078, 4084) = -21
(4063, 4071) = -1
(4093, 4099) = -20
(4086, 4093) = -23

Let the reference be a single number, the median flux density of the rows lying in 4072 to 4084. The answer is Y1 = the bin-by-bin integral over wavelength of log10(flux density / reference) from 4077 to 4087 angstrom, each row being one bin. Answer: -0.14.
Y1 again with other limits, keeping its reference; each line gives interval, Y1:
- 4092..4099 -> -0.55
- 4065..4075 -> 0.56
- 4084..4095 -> -0.61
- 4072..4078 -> 0.20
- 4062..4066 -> 0.09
